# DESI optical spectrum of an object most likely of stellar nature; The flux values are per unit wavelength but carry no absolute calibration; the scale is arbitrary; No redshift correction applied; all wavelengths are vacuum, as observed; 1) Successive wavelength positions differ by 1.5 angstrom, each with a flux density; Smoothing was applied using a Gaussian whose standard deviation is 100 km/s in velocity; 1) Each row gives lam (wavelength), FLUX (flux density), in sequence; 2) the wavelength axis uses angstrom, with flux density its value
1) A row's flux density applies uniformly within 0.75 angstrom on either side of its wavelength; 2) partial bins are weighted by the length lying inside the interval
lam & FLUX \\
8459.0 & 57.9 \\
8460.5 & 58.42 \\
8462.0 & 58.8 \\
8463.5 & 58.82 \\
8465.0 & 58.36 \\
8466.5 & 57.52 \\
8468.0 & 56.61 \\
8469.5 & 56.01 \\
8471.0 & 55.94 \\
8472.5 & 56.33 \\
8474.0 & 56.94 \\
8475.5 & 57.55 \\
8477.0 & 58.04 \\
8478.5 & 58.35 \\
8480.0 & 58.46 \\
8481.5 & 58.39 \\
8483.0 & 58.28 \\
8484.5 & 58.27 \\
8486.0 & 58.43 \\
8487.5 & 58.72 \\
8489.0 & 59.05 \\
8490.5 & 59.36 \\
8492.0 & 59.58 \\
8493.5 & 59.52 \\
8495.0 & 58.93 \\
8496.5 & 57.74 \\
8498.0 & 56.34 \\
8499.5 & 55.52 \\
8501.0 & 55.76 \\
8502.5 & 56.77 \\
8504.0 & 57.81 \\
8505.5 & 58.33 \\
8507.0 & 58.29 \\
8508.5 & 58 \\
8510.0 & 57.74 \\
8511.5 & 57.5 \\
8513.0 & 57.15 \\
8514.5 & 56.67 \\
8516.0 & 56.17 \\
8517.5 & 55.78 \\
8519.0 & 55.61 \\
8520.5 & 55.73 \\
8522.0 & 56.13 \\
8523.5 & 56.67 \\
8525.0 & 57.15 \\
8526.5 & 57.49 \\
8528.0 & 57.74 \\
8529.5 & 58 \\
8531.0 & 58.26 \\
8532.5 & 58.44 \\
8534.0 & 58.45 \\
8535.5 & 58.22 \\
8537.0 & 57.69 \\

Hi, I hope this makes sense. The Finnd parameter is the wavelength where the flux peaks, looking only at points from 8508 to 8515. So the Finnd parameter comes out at 8508.5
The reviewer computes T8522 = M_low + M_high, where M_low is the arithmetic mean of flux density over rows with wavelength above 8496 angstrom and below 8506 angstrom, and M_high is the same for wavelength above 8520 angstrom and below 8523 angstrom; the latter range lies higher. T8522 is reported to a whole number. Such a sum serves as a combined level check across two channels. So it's 113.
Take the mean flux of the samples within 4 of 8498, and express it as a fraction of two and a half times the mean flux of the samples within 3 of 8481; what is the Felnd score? 0.390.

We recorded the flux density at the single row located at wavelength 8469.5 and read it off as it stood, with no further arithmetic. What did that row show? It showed 56.01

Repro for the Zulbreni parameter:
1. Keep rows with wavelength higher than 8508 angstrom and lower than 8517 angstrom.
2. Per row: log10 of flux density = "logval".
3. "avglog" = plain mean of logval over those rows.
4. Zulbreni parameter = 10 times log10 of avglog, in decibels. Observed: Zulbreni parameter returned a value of 2.45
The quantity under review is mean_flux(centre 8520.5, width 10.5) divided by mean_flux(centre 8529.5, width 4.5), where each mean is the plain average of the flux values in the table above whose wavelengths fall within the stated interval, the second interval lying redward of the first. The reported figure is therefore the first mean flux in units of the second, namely 0.97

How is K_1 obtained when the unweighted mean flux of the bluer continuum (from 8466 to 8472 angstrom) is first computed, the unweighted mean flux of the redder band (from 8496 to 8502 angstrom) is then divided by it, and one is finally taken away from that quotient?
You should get -0.003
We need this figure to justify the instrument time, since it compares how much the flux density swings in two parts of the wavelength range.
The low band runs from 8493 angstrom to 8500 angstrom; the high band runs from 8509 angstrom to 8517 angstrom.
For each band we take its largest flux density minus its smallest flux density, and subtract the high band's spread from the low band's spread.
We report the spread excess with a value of 2.4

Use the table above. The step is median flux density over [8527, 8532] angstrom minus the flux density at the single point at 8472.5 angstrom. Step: 1.7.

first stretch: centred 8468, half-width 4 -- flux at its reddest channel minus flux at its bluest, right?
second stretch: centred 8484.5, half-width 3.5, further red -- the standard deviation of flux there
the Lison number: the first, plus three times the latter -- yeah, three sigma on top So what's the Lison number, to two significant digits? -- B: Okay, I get -1.9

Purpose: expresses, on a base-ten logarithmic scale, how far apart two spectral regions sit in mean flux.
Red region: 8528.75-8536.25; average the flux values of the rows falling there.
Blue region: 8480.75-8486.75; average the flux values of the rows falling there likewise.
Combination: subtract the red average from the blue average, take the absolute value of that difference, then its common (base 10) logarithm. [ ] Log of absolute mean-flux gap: -1.16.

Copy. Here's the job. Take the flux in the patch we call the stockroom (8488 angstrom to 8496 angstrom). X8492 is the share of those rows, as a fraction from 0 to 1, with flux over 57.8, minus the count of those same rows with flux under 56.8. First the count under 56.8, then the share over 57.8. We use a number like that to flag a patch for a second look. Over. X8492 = 1.0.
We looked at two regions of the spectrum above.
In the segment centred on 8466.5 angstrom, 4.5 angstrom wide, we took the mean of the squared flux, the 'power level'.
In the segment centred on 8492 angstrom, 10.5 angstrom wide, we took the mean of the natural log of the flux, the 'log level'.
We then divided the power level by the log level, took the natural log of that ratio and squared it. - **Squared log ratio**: 44.9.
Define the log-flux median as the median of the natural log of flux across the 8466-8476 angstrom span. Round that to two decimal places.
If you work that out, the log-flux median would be 4.04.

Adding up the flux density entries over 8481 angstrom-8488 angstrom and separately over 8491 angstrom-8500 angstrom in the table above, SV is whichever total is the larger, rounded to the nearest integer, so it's 348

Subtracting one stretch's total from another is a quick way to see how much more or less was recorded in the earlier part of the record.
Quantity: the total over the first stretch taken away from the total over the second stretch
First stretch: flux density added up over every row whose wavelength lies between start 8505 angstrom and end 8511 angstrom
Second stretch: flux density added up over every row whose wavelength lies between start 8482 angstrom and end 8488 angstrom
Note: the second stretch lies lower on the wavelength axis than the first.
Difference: 1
